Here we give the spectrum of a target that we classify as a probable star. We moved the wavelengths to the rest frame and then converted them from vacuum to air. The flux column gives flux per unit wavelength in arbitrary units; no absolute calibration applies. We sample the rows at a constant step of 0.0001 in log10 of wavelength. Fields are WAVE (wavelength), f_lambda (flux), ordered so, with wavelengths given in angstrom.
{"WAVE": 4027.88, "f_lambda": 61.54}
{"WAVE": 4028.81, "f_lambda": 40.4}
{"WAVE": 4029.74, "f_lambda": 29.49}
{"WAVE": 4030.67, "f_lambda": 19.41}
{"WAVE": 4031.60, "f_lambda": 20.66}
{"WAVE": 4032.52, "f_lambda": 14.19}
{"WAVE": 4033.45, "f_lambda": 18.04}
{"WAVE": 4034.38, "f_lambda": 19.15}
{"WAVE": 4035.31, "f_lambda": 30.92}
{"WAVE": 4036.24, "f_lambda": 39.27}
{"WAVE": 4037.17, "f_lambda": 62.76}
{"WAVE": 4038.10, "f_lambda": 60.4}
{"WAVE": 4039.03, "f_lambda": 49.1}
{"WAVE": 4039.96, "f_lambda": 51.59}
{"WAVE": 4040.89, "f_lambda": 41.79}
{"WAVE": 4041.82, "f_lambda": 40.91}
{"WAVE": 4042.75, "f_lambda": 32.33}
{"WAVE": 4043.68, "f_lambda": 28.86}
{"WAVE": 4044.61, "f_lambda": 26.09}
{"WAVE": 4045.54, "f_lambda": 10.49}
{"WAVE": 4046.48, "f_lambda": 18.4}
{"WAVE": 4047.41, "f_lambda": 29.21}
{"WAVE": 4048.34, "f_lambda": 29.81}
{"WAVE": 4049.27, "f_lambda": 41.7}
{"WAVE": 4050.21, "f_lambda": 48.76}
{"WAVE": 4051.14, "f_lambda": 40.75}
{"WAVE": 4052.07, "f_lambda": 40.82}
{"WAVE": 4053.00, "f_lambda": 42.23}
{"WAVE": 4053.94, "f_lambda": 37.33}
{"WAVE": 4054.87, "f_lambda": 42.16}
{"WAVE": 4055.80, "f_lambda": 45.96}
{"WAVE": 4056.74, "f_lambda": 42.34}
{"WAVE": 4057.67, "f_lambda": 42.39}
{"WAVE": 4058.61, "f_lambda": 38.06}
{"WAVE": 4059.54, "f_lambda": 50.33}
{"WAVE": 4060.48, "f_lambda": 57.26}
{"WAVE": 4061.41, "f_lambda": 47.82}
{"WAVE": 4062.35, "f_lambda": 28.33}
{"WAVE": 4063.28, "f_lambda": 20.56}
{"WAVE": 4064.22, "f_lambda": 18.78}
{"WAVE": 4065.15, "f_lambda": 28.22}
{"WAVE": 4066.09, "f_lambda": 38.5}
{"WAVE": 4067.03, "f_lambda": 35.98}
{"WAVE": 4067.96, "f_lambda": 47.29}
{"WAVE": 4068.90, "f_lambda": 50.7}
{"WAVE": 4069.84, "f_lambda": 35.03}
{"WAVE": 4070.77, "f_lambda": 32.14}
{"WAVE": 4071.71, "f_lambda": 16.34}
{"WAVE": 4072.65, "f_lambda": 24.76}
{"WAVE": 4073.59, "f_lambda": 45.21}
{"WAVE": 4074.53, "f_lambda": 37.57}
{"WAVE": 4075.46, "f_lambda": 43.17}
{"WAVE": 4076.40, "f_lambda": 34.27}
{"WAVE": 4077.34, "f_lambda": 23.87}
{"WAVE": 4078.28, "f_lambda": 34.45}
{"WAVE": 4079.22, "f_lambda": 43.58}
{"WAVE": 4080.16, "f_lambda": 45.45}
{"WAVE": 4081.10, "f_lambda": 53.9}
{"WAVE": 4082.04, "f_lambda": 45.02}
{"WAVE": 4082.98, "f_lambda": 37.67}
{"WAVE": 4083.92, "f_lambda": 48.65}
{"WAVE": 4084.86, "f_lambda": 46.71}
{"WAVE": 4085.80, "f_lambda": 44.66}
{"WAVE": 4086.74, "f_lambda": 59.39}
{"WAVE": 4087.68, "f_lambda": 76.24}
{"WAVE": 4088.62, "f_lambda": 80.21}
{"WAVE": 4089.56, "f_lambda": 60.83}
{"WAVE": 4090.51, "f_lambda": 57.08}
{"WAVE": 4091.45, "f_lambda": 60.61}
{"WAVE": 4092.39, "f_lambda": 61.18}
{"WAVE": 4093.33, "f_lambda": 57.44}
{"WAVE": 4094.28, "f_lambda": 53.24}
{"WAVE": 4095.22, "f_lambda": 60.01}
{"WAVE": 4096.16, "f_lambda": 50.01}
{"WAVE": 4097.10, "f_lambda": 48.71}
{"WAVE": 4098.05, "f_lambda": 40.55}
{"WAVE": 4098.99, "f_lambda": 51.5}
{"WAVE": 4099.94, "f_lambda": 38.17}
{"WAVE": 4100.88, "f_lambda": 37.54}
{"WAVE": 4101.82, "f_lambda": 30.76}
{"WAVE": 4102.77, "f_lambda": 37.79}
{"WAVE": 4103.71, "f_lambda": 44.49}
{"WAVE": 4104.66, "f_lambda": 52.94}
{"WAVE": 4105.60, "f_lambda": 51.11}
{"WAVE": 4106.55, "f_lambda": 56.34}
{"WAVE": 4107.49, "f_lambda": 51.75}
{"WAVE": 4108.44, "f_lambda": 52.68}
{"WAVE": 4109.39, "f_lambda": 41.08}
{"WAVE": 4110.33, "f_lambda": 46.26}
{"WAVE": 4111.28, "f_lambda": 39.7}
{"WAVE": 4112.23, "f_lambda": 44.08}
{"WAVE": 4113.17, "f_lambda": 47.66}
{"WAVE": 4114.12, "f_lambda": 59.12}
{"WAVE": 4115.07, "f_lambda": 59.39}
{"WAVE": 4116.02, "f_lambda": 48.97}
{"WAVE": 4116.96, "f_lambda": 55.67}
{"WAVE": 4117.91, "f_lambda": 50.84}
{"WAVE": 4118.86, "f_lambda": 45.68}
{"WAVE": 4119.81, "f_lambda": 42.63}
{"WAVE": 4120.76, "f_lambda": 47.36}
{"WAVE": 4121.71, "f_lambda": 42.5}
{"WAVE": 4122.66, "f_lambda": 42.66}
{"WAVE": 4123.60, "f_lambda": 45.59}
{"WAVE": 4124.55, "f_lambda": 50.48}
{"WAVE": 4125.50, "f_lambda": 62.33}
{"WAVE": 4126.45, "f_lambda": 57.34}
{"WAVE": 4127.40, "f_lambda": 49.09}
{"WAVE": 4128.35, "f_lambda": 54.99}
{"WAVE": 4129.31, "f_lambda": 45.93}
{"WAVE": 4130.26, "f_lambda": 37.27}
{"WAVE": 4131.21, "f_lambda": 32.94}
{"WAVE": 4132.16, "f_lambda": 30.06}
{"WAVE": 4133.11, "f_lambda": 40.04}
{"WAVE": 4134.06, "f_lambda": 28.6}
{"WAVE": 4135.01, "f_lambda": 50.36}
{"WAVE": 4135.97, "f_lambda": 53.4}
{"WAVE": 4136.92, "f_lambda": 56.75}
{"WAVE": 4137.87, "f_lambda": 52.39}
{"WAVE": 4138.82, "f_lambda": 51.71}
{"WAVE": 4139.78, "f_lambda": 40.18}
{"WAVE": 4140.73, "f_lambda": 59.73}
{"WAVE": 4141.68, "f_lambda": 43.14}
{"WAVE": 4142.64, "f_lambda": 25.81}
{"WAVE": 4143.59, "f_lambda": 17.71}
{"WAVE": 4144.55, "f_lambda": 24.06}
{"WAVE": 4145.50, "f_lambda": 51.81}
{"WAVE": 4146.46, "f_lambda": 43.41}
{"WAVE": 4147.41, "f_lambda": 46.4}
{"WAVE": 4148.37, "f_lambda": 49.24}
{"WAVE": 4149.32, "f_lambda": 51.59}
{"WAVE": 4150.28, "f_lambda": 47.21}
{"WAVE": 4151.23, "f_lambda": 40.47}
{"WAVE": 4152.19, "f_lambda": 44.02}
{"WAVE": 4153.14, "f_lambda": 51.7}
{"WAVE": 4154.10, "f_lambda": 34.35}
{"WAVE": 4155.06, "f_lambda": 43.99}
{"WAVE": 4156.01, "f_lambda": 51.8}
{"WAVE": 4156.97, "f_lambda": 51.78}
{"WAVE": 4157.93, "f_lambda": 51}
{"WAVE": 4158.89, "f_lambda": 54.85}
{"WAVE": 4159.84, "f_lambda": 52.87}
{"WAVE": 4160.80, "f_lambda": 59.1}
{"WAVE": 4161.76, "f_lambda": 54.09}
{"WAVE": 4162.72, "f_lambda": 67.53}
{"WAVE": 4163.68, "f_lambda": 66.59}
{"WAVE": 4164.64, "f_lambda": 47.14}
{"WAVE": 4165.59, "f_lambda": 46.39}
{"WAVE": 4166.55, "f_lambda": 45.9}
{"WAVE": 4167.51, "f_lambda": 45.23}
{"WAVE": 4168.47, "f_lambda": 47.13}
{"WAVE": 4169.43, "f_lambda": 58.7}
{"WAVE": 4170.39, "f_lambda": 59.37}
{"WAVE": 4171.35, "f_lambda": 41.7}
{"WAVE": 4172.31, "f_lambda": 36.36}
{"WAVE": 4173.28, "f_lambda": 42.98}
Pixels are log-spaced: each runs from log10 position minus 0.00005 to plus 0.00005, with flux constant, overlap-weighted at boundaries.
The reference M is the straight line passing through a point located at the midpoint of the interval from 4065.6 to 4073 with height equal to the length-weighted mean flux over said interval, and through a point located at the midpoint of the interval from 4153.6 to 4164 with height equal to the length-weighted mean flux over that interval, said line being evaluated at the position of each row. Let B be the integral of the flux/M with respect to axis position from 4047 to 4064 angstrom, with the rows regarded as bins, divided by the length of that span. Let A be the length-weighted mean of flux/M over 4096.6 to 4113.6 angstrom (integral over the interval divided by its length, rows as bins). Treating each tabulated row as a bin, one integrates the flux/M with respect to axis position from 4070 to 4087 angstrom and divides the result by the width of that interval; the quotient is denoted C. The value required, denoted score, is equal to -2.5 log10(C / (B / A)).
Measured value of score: 0.10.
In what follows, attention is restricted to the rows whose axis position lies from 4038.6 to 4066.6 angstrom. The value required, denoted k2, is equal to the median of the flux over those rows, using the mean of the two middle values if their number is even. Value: 40.8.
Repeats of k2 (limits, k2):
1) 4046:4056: 40.8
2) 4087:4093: 61.0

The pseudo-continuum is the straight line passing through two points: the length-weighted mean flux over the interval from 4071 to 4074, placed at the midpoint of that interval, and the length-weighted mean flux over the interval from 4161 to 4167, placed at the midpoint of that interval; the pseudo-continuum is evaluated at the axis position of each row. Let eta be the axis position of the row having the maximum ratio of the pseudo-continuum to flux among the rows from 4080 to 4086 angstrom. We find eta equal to 4082.98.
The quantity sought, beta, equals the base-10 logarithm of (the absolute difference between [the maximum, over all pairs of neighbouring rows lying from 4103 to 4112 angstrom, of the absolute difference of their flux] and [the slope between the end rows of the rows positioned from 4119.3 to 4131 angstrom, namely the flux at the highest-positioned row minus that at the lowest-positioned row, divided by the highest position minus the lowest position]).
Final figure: 1.08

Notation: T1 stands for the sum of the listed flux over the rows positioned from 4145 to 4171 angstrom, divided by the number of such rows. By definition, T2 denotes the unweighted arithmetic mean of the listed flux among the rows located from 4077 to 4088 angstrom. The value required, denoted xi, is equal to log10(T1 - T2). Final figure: 0.6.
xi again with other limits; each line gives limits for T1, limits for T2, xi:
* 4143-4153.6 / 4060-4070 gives 0.7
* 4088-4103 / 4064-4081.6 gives 1.2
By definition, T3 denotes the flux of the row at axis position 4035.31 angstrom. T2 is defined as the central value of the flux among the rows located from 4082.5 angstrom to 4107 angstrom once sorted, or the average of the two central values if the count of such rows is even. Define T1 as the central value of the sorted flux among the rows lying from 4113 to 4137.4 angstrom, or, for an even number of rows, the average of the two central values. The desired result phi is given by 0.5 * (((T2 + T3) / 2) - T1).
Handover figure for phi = -3.6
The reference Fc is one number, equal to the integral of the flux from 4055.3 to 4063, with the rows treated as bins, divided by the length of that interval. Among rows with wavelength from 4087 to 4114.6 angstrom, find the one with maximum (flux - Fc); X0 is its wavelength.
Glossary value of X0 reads 4088.62 angstrom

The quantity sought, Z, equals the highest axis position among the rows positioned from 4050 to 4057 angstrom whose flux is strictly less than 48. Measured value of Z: 4056.74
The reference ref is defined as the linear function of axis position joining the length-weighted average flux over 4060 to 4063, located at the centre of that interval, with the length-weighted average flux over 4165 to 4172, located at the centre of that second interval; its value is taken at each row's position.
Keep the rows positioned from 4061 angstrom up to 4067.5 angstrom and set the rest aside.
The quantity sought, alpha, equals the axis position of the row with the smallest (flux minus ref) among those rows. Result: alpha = 4064.22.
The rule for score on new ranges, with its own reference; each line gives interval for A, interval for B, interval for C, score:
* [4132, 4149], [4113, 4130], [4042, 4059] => 0.14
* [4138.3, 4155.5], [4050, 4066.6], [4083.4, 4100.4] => 0.03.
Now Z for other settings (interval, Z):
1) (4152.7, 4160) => 4155.06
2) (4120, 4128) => 4123.60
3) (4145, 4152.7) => 4152.19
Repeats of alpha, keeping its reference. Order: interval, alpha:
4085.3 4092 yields 4085.80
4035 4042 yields 4035.31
